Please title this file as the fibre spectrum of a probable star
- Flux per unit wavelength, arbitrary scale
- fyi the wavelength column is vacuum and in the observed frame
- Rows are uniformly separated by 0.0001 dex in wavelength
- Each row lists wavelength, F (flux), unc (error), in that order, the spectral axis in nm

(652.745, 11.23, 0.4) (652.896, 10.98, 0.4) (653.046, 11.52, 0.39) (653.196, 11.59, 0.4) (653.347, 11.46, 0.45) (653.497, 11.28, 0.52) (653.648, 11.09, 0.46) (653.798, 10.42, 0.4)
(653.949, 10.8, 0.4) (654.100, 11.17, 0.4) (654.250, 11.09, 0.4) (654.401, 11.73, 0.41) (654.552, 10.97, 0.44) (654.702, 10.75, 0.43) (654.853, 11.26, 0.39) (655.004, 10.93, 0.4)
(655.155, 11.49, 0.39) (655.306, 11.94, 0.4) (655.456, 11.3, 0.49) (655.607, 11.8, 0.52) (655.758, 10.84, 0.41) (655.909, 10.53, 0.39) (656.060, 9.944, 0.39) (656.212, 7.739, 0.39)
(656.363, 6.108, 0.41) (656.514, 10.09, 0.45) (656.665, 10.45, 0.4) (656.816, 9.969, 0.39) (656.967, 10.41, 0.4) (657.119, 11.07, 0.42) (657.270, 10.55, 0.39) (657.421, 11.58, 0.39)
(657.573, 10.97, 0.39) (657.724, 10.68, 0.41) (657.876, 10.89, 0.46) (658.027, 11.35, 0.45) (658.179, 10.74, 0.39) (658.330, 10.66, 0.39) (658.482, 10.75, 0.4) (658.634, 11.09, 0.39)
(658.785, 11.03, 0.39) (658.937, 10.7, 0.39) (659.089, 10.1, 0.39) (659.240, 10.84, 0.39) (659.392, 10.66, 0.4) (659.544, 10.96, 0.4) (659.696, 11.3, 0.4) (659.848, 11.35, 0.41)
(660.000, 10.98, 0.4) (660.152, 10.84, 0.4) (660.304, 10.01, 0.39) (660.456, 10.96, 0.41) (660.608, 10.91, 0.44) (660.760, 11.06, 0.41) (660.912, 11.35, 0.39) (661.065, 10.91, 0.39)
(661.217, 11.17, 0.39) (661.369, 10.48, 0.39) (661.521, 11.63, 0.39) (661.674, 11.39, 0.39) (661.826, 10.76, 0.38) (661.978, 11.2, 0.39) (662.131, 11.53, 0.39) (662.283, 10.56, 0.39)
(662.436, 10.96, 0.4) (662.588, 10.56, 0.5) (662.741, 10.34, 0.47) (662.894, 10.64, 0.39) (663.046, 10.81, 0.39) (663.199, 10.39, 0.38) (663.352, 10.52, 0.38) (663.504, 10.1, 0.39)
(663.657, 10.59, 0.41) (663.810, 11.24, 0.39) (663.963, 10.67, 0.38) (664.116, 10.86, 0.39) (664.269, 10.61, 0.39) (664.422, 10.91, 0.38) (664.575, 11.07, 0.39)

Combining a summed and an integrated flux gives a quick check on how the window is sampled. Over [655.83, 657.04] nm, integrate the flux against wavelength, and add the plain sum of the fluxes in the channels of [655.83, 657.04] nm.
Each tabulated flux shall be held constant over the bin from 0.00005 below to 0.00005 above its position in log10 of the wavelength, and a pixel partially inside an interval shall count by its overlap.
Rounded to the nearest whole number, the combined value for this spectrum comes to 87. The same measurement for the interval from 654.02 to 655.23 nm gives 103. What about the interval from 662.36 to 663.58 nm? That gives 97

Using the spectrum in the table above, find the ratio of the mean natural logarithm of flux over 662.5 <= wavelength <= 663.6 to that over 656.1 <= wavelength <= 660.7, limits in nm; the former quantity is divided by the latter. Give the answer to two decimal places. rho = 1.00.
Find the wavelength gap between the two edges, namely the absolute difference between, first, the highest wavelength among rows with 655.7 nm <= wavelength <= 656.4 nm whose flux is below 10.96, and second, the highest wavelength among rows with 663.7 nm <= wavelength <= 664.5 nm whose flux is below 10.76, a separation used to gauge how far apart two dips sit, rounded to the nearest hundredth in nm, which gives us 7.91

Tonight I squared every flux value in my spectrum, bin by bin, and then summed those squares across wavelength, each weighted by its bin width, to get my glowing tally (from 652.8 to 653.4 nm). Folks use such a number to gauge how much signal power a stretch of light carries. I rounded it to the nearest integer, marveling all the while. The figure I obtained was 78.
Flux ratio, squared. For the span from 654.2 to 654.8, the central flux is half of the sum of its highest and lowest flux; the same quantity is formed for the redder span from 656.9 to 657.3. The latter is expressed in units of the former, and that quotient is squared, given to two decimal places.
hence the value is 0.91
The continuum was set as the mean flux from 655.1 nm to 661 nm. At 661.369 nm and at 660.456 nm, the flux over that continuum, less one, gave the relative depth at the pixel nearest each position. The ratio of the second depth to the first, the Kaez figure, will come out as -1.6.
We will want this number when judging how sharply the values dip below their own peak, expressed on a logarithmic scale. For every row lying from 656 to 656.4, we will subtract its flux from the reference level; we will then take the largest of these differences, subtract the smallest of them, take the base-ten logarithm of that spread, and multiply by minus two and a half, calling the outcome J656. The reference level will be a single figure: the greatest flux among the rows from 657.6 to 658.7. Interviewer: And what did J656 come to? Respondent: -1.46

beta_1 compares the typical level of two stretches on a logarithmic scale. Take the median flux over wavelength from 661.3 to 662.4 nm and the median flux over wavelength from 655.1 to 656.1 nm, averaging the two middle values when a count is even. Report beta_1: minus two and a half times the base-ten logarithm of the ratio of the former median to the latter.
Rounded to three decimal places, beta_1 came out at 0.010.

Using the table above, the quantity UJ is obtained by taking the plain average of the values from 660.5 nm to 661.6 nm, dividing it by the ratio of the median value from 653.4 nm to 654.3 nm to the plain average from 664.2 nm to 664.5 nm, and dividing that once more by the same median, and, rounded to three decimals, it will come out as 0.969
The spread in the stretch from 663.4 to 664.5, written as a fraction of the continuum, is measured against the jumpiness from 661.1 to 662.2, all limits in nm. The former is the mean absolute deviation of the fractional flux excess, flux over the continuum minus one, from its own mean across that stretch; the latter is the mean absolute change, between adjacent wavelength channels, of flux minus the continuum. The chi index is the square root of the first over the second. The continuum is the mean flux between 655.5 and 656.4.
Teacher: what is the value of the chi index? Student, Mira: 0.21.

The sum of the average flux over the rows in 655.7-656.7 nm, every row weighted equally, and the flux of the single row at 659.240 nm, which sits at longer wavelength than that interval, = 20.2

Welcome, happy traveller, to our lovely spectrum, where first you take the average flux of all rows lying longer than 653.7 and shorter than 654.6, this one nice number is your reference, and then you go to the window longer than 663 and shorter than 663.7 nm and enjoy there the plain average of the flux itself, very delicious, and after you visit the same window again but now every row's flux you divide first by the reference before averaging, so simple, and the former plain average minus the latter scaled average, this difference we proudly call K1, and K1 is 9.5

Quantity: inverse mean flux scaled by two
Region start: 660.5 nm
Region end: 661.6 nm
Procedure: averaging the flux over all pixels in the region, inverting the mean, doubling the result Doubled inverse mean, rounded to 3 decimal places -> 0.181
